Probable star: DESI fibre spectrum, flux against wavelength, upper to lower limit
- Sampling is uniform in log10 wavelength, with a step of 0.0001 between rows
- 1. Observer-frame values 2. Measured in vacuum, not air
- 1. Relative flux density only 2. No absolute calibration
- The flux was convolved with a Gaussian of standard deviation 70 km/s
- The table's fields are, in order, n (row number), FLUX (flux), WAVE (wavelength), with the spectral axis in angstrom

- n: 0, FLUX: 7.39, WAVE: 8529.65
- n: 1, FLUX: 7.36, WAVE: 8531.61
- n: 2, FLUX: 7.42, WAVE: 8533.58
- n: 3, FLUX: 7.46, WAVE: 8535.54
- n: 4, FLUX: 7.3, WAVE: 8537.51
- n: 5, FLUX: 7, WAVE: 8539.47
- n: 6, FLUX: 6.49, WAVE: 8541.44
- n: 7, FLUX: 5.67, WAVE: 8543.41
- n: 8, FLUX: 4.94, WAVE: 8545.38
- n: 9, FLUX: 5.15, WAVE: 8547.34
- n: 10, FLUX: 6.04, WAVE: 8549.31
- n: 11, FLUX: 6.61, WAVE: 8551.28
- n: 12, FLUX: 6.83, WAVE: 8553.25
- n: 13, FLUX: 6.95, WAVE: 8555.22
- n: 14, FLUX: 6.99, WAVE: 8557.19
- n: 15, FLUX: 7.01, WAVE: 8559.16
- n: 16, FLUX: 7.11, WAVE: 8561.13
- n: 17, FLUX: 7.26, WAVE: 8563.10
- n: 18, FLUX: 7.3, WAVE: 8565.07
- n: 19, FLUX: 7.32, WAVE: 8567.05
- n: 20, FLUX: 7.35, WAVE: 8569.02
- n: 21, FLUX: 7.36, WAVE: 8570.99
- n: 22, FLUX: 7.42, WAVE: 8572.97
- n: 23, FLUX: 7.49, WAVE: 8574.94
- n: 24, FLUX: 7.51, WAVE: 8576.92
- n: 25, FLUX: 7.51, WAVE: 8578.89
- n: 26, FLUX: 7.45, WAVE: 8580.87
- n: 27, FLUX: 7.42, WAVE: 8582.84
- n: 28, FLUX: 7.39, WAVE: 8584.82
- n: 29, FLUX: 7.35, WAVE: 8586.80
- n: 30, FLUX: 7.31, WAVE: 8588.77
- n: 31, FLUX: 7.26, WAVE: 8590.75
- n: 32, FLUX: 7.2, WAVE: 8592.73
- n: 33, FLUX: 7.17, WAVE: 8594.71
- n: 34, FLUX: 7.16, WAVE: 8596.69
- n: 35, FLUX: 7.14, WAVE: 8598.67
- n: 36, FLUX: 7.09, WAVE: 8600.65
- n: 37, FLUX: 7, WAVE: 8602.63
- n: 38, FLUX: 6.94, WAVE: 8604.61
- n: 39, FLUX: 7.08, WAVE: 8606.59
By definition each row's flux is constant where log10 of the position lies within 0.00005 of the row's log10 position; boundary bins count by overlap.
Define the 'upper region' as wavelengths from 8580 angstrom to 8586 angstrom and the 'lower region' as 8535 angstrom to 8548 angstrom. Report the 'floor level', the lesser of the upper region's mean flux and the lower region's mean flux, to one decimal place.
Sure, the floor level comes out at 6.3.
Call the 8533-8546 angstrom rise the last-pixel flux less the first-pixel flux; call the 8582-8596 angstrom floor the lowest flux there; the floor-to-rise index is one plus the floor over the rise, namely -2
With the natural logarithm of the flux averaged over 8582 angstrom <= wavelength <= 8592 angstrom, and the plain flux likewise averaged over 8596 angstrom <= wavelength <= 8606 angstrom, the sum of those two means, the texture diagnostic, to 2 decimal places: 9.06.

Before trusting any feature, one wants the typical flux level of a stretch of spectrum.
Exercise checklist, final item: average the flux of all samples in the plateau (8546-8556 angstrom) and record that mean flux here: 6.3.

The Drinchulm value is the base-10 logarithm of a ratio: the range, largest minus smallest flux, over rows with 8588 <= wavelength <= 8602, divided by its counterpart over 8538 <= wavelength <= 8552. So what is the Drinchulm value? -0.97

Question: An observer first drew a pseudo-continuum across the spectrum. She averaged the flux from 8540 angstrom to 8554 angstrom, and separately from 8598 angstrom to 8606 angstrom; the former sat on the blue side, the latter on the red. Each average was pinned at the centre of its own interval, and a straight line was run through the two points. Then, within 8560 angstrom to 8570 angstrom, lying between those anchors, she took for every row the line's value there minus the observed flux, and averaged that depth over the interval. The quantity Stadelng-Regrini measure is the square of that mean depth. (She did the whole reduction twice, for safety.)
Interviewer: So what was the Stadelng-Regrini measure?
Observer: 0.9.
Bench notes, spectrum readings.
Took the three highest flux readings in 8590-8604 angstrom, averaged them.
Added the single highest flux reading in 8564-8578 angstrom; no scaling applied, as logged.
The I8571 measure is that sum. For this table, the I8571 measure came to 14.7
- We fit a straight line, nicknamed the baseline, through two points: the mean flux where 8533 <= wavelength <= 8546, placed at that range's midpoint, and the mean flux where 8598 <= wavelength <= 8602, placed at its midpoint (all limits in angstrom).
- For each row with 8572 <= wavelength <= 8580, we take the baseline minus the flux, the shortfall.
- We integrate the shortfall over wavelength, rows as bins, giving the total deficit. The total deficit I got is -4.5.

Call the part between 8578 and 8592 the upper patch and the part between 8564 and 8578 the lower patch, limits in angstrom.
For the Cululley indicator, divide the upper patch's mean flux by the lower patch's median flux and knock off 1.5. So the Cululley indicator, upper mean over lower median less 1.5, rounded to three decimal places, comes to -0.497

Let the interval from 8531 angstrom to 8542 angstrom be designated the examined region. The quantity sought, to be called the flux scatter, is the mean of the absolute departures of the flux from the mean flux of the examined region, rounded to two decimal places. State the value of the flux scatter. 0.28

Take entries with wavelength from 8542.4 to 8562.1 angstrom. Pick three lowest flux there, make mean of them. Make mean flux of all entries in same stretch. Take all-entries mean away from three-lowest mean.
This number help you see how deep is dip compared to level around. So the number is -1.08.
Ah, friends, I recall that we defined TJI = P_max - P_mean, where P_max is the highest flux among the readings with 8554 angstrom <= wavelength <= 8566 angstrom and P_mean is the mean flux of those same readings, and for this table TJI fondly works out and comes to 0.20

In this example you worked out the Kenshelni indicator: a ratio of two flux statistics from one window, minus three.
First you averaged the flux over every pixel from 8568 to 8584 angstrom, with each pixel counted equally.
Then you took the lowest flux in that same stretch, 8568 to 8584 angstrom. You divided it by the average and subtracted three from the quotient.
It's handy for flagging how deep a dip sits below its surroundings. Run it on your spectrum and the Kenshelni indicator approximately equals -2.01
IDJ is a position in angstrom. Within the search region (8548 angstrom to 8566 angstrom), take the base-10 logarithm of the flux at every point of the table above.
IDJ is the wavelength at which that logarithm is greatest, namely 8565.07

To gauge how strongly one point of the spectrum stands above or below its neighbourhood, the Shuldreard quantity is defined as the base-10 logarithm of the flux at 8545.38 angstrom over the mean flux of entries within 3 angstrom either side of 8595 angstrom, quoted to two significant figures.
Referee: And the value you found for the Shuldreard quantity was -0.16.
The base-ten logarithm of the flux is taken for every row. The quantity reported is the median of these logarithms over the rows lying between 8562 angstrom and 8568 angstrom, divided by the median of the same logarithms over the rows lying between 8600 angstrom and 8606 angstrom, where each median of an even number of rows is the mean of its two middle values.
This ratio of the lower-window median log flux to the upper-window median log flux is 1.02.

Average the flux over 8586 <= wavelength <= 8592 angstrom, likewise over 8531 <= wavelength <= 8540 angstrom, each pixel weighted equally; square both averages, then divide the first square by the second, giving 1.00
